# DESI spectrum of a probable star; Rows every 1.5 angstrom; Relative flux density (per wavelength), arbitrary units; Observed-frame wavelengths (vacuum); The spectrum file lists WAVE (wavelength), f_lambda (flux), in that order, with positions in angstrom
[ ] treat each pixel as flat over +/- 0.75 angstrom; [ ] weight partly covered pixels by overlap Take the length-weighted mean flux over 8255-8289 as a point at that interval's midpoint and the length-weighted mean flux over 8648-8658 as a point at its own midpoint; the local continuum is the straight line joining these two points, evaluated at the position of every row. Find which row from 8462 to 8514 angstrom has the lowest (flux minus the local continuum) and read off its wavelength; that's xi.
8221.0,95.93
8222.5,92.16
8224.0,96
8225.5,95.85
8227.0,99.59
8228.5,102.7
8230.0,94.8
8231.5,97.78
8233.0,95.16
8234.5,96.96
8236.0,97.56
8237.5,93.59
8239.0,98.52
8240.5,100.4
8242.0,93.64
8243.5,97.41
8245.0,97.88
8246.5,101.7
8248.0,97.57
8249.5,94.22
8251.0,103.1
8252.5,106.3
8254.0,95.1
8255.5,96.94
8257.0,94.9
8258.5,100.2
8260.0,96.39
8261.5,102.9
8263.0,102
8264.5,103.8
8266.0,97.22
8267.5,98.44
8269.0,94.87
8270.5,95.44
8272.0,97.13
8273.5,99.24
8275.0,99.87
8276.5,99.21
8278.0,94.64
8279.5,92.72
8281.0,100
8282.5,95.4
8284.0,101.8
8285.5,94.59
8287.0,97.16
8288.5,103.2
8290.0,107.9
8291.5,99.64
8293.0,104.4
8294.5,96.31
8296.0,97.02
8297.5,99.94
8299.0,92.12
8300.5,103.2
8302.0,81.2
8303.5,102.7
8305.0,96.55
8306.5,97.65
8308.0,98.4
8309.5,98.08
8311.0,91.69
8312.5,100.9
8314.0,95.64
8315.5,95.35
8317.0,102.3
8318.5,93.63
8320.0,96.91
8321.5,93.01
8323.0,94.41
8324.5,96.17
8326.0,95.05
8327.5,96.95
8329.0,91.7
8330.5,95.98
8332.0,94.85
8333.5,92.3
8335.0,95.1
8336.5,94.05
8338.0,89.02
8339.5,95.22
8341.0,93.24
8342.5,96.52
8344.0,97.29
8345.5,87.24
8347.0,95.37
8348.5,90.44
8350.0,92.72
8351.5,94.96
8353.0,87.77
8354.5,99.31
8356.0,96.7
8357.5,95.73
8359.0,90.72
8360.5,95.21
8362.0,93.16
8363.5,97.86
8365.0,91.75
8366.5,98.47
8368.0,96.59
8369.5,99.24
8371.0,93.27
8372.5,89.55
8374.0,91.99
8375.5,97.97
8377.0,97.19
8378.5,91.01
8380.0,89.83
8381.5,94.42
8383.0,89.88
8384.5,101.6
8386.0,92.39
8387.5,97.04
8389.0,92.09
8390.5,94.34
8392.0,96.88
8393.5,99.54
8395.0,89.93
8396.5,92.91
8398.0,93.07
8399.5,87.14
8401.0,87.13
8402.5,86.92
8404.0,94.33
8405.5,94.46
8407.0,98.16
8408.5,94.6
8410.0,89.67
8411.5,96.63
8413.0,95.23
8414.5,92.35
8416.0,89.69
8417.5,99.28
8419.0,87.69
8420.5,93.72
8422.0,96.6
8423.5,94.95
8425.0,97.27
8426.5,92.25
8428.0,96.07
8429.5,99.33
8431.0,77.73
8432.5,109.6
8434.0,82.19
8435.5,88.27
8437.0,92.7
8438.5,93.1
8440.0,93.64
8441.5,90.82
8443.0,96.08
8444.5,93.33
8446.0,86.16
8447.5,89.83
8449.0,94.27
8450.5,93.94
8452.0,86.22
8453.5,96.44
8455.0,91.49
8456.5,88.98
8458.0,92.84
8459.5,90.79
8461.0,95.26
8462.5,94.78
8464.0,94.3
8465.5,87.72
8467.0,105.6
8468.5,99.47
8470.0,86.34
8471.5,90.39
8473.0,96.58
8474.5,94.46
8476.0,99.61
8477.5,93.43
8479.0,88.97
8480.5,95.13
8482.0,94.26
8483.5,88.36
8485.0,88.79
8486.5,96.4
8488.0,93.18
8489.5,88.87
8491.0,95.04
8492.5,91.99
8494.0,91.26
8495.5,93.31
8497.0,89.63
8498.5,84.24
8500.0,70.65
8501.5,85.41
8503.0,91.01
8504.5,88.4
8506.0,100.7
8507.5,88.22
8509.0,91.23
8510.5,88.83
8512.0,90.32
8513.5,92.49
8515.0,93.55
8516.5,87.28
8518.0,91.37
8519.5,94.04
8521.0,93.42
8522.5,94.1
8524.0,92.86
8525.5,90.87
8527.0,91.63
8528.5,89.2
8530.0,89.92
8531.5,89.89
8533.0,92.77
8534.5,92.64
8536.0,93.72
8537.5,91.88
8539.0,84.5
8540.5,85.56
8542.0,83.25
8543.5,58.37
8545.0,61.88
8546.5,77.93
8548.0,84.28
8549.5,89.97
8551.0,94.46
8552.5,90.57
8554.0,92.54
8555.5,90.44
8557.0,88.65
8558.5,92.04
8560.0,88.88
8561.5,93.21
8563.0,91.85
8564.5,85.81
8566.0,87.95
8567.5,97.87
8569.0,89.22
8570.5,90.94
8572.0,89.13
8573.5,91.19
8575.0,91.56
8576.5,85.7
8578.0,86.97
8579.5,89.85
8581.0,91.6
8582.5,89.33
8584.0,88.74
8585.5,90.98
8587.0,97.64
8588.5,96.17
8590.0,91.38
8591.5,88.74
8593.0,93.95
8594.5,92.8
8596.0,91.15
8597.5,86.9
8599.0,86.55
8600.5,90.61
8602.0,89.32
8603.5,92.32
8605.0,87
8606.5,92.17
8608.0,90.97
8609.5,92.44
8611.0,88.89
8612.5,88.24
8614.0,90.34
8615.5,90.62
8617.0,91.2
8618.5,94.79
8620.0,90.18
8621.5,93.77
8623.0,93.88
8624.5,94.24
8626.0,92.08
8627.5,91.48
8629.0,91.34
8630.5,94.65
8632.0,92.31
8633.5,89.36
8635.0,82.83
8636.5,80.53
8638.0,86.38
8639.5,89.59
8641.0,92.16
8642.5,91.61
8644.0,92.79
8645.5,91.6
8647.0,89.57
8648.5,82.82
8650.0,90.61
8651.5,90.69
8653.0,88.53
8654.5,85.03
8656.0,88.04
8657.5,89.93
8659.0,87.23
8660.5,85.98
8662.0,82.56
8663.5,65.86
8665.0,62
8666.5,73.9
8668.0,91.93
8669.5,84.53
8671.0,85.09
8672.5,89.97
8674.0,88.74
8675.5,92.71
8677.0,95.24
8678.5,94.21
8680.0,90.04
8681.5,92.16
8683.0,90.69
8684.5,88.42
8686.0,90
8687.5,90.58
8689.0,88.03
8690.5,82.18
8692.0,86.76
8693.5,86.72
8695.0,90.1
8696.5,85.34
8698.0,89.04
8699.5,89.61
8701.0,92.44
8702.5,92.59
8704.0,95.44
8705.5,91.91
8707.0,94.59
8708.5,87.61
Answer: 8500.0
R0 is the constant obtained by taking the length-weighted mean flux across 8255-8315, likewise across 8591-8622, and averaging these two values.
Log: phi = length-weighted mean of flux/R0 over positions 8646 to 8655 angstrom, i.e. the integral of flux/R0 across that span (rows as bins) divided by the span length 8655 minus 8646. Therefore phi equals 0.93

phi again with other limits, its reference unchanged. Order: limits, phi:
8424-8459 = 0.98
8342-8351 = 0.99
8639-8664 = 0.93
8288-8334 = 1.03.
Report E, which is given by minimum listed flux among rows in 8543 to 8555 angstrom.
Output 58.37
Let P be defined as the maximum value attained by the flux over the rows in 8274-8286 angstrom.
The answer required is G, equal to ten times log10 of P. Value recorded 20.1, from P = 101.8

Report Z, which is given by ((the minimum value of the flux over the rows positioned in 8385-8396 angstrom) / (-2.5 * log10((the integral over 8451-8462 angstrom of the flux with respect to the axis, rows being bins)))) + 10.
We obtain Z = -2.0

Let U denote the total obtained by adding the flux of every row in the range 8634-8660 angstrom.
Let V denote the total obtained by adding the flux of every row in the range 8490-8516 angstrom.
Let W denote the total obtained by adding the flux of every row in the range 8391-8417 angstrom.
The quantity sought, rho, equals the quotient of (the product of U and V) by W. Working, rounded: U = 1500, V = 1526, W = 1579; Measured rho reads 1450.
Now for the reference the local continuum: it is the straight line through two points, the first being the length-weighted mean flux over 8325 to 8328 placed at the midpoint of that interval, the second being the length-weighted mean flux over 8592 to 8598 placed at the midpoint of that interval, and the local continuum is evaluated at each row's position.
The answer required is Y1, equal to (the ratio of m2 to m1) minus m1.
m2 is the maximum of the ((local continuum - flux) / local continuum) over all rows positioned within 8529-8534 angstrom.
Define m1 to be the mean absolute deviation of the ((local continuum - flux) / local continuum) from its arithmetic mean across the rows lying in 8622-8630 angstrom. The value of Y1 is 2.1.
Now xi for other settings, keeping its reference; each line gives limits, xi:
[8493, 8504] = 8500.0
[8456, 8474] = 8470.0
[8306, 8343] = 8338.0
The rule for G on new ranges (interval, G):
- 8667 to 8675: 19.6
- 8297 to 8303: 20.1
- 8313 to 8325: 20.1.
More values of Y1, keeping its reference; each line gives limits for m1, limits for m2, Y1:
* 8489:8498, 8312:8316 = 0.4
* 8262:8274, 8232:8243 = 1.6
